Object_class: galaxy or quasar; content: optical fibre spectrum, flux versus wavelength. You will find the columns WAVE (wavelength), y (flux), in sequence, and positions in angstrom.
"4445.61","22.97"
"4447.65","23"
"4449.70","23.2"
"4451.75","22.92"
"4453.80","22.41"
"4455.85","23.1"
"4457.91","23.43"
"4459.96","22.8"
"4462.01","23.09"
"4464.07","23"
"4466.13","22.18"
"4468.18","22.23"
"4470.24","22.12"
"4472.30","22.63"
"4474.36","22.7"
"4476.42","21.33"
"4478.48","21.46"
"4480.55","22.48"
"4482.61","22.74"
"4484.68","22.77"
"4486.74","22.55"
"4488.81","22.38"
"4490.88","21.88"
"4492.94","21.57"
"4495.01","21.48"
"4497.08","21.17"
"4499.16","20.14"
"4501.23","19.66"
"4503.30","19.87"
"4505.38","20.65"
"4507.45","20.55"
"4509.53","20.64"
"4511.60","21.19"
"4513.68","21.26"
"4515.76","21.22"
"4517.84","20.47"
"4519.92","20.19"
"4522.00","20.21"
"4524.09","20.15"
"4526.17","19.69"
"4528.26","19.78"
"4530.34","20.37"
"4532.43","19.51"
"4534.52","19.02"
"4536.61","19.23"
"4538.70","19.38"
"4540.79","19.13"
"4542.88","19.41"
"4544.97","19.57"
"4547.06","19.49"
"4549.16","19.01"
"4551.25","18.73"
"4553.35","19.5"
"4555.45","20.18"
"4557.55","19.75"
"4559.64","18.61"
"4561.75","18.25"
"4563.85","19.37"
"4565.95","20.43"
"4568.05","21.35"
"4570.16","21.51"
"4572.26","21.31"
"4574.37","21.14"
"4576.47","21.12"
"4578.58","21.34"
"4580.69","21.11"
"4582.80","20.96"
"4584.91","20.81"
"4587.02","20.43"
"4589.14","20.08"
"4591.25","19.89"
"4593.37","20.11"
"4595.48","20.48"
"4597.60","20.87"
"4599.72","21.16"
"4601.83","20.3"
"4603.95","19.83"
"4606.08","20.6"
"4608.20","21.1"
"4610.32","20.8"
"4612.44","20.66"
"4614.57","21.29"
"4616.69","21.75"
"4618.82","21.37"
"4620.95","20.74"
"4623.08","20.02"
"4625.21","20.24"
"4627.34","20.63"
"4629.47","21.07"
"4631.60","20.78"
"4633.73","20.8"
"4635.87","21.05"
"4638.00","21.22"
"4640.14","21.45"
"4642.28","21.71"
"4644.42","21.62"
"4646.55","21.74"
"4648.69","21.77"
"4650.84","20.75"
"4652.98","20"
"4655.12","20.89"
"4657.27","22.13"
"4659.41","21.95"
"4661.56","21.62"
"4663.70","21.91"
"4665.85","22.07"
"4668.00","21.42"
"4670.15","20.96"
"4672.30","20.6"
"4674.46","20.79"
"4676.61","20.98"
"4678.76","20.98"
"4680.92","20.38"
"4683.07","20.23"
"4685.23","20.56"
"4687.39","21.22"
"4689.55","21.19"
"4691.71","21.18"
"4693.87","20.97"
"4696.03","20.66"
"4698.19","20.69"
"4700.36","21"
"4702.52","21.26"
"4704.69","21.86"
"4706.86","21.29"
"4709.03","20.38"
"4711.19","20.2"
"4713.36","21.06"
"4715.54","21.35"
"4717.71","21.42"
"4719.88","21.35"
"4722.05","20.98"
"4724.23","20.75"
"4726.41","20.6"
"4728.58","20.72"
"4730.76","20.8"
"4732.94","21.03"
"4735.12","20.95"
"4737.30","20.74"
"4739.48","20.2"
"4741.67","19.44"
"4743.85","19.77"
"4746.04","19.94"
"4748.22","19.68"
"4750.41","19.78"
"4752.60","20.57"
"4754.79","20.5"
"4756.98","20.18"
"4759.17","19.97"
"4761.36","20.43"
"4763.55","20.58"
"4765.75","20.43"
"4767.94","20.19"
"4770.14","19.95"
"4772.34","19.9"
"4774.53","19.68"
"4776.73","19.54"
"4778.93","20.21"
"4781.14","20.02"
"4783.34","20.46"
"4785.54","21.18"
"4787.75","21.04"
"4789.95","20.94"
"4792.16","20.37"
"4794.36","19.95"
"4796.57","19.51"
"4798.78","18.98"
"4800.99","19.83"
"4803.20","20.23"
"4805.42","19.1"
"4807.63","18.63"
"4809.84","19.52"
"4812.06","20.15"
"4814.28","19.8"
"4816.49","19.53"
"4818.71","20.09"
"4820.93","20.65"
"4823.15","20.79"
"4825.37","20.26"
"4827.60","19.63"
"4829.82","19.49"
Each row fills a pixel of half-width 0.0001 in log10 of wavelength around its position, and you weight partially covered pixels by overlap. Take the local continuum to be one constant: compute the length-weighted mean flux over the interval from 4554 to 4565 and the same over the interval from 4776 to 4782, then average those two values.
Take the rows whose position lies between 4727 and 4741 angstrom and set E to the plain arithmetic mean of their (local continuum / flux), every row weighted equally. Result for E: 0.94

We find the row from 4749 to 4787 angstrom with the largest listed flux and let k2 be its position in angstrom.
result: 4785.54 angstrom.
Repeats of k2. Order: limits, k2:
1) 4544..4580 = 4570.16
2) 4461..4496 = 4462.01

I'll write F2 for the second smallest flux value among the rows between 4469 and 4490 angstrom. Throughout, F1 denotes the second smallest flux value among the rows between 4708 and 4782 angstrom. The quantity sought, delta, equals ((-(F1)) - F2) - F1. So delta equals -60.5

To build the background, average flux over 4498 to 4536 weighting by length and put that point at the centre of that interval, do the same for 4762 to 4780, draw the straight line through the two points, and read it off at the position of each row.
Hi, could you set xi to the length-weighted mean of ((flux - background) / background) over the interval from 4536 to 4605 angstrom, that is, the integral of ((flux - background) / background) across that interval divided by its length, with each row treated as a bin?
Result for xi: -0.004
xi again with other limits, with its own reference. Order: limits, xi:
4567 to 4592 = 0.036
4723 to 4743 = 0.024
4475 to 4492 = 0.096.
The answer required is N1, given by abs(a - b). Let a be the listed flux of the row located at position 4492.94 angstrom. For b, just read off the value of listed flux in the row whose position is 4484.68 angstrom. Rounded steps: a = 21.57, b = 22.77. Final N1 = 1.2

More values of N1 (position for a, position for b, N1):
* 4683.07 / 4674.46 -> 0.6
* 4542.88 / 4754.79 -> 1.1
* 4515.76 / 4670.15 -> 0.3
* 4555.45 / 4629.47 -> 0.9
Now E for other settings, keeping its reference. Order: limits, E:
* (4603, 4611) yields 0.95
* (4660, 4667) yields 0.90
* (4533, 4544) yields 1.02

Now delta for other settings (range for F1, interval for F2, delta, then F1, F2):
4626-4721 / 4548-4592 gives -59.0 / 20.2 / 18.61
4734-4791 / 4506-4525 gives -59.3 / 19.54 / 20.19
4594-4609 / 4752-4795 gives -60.3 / 20.3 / 19.68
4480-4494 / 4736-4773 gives -63.4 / 21.88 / 19.68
